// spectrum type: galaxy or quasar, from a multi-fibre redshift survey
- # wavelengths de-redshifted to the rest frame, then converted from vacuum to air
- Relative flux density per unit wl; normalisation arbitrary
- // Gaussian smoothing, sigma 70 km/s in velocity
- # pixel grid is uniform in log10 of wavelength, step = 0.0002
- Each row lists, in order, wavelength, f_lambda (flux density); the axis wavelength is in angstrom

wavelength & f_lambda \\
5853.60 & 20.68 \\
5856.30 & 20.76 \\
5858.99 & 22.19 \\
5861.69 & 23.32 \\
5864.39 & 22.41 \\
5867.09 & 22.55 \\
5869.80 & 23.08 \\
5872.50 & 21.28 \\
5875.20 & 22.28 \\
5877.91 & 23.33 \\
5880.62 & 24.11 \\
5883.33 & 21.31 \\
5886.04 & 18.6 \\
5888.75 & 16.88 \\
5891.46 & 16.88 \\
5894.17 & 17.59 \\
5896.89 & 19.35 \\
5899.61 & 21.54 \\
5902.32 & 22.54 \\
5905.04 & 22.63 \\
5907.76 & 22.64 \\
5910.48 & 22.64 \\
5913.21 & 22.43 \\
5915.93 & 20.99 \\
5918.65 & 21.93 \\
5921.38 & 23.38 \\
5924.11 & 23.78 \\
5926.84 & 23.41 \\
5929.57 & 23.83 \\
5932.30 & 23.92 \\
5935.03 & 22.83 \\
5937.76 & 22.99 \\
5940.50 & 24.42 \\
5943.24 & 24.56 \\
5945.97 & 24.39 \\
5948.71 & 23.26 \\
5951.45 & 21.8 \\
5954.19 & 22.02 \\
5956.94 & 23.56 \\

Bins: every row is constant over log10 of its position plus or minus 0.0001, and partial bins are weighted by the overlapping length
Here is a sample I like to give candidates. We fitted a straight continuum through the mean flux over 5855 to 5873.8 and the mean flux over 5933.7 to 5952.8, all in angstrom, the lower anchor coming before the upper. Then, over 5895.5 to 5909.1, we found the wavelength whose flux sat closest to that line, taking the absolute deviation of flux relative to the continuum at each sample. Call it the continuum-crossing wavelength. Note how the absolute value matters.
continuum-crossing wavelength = 5905.04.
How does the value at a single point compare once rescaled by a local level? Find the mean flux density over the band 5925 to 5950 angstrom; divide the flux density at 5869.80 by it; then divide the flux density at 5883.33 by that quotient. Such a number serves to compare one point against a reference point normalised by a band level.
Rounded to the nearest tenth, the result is 21.9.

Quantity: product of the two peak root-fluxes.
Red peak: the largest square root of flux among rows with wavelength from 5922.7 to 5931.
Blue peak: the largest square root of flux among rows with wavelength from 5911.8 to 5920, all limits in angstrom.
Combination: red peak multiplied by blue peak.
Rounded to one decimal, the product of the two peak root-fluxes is 23.1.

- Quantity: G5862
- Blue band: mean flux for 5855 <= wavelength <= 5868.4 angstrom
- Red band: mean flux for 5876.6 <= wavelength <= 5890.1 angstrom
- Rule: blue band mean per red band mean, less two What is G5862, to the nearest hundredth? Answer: -0.93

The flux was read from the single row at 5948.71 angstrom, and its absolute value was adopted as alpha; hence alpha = 23.26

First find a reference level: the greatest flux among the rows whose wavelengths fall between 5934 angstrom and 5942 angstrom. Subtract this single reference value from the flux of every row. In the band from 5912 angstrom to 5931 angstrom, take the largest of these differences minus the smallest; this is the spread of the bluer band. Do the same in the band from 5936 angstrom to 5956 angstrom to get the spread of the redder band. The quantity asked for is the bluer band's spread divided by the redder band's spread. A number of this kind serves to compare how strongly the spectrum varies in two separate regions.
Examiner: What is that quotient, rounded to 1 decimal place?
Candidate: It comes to 1.0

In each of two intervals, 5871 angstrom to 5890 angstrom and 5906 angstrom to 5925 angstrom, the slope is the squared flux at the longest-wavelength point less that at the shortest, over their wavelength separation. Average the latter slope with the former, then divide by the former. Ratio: 0.34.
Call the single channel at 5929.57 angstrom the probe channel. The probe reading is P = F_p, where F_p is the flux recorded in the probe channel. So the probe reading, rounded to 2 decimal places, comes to 23.83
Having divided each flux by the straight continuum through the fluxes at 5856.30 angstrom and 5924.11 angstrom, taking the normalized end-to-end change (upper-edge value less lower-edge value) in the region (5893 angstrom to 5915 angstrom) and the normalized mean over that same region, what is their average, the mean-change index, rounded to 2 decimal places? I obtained 0.56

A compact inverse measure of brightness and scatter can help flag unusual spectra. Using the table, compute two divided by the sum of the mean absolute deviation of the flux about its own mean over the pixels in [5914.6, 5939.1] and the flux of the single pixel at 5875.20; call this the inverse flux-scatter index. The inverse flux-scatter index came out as 0.087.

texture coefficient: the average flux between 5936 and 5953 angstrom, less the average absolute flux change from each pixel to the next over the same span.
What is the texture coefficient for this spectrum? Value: 22.7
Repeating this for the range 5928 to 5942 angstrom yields 22.9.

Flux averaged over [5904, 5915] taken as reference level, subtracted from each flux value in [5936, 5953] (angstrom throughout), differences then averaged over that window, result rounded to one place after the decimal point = 1.0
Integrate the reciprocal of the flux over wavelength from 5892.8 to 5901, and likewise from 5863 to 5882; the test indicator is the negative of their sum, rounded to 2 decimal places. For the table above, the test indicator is -1.26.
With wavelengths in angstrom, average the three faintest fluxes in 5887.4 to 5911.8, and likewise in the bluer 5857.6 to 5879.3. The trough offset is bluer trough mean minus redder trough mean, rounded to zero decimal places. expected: 5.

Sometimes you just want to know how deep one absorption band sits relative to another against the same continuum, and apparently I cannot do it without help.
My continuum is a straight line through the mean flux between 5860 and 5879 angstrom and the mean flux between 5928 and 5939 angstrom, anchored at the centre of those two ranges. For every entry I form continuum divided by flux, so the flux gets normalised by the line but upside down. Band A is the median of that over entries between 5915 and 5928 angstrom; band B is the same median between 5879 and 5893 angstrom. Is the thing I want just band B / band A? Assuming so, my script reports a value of 1.23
